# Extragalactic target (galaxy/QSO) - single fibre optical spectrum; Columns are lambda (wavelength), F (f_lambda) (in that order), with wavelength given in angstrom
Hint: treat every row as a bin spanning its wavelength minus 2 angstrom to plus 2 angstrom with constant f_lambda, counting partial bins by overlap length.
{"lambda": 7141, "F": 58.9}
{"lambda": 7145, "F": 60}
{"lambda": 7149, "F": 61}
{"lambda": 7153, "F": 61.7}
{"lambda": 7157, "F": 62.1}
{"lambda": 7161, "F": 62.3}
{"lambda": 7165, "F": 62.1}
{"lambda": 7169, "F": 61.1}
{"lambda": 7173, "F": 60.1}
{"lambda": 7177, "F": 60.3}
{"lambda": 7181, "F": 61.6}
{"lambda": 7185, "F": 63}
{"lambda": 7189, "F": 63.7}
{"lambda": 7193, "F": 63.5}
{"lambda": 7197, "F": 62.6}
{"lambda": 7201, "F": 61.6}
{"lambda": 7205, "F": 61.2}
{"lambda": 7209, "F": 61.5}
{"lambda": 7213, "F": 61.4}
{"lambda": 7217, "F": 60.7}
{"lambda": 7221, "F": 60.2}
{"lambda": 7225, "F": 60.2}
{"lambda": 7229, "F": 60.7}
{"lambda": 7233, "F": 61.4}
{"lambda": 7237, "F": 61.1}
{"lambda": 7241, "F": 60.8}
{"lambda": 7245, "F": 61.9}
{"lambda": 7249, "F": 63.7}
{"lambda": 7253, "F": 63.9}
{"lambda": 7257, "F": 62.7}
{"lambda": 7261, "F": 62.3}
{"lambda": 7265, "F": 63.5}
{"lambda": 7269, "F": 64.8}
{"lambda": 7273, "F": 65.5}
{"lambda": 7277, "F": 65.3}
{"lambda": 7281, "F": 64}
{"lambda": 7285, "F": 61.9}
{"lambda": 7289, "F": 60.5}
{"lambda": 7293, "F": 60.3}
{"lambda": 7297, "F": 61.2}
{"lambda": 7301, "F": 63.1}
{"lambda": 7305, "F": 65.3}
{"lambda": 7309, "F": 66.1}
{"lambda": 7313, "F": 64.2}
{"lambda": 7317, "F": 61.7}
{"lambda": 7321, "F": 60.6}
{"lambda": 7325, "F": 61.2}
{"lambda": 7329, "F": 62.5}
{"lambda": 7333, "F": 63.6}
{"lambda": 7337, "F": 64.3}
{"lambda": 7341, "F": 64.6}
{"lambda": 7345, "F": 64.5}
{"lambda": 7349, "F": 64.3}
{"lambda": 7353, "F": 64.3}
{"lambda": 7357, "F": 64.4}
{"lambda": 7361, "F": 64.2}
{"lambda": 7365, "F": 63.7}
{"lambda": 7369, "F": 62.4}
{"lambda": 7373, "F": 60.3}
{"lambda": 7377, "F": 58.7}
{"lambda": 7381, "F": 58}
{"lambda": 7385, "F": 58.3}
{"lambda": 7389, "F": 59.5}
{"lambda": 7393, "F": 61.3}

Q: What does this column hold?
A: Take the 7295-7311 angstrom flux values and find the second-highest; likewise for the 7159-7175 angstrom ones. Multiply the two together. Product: 4055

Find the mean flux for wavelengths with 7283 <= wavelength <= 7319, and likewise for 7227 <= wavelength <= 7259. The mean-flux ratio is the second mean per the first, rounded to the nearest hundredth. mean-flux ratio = 0.99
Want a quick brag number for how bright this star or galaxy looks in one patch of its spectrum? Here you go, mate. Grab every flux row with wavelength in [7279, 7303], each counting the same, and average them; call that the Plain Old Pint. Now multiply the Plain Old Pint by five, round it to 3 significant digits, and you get 309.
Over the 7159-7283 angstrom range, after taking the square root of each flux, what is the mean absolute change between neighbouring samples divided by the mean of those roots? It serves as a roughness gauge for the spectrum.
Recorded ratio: 0.0056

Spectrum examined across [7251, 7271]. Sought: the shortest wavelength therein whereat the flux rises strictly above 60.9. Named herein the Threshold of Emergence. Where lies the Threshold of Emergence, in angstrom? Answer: 7253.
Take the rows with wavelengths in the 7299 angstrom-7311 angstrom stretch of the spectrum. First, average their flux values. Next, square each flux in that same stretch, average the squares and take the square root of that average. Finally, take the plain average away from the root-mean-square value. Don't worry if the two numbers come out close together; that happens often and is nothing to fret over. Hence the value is 0.012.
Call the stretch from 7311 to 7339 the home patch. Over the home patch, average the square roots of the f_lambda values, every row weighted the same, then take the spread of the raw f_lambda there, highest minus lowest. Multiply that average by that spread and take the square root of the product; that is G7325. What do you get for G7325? 5.4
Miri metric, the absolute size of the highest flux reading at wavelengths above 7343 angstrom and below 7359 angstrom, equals 64.5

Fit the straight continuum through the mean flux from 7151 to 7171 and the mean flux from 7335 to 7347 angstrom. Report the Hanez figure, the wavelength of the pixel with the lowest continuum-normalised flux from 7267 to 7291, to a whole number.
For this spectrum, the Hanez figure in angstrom 7289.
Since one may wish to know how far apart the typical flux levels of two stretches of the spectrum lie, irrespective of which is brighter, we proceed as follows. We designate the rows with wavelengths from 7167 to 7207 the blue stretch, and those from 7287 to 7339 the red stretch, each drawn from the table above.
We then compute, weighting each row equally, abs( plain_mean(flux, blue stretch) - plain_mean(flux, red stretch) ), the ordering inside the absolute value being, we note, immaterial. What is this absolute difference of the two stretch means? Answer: 0.79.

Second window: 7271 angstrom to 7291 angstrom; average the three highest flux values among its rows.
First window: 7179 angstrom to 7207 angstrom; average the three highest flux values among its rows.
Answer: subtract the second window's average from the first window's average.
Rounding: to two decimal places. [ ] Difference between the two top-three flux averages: -1.53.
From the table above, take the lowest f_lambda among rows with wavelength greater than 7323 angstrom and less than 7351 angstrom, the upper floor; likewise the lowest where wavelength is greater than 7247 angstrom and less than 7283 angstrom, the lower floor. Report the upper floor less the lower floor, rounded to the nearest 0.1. -1.1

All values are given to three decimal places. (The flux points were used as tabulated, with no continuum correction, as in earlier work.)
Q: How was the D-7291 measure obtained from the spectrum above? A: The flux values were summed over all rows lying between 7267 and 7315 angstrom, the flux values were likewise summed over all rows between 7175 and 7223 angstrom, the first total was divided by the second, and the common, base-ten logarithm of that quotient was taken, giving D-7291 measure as 0.012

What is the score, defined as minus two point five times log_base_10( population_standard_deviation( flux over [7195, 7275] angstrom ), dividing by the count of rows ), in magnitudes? -0.42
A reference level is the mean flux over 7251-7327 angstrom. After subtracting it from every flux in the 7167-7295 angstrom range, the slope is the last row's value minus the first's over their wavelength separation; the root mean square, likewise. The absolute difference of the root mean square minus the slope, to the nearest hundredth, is 1.83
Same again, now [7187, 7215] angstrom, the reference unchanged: 1.38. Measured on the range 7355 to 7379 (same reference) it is 2.54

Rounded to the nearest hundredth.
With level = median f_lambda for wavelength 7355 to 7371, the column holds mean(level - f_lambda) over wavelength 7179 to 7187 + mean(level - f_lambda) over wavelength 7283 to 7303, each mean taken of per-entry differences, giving 4.20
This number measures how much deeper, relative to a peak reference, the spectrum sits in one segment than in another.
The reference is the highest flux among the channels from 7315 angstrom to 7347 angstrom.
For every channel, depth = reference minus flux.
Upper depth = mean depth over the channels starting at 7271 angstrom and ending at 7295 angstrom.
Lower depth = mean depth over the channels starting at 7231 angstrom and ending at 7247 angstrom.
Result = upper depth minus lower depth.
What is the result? -1.6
